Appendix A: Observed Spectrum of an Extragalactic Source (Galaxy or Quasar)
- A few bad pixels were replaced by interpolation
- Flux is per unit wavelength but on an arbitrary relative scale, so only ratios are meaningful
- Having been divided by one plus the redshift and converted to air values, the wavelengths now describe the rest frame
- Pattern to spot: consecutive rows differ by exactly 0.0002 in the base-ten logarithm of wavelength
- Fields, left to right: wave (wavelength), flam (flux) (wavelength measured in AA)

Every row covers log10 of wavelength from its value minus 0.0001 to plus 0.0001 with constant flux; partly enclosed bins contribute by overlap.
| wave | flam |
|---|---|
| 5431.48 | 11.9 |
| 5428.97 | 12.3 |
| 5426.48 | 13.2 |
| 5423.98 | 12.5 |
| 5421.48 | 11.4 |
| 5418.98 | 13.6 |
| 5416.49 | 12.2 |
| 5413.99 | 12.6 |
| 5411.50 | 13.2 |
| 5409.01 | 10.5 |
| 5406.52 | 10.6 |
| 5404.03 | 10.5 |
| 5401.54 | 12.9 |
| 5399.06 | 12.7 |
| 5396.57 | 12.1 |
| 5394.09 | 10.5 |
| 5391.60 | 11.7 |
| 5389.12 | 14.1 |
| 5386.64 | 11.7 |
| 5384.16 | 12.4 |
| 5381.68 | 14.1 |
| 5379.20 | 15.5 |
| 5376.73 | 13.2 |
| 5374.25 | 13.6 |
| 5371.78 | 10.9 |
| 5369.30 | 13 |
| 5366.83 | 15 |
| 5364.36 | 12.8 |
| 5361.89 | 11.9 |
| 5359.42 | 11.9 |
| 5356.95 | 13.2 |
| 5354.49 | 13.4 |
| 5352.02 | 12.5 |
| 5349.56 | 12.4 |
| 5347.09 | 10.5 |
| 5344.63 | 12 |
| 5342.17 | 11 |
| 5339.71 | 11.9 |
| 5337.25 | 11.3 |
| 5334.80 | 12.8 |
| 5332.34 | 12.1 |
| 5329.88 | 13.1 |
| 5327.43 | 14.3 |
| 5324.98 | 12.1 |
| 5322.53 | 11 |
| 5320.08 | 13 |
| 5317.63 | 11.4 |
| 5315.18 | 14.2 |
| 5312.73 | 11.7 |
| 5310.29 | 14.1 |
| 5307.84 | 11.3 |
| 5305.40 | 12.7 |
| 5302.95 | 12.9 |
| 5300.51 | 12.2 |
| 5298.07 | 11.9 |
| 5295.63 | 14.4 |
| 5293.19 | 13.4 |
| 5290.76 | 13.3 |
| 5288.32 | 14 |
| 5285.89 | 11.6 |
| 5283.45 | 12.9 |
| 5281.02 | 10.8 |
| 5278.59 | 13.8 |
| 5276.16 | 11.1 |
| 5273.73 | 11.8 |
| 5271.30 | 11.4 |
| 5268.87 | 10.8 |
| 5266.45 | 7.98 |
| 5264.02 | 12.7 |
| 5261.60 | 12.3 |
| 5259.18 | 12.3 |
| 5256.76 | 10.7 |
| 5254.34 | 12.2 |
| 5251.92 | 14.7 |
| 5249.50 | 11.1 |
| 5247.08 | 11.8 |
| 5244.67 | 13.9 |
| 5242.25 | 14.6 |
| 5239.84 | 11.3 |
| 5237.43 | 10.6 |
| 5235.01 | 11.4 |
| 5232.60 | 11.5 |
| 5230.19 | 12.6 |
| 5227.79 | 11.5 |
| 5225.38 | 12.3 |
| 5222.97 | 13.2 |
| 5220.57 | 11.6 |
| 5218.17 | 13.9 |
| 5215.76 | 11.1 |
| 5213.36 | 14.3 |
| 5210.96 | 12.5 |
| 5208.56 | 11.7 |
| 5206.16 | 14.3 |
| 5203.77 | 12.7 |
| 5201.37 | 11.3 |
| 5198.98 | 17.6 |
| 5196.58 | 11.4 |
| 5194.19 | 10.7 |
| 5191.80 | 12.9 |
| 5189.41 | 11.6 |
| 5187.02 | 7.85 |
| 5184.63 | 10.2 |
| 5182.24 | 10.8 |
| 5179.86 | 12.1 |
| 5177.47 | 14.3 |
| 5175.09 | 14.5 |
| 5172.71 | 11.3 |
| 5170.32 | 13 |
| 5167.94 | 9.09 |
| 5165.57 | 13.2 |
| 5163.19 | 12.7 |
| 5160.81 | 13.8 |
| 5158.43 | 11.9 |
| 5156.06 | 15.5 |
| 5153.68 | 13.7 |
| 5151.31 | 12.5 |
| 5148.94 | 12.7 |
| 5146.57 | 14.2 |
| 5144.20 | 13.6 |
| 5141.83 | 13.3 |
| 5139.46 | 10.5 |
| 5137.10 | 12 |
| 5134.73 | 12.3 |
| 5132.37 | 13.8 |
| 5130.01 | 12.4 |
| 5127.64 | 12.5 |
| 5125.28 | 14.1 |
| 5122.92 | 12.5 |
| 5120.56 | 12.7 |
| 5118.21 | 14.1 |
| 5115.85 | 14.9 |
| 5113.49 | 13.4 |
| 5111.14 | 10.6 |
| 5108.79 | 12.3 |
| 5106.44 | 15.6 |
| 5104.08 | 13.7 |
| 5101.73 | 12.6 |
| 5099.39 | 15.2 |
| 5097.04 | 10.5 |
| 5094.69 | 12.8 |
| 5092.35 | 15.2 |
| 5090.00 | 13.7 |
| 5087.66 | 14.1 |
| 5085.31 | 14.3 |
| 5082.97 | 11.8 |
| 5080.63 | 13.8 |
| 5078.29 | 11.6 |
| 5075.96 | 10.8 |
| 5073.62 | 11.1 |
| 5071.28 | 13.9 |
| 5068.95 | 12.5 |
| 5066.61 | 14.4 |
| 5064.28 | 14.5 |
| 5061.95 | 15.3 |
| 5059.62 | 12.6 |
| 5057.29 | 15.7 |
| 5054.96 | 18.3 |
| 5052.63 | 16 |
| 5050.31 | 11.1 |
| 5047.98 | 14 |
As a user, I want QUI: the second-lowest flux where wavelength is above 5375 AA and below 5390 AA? 12.4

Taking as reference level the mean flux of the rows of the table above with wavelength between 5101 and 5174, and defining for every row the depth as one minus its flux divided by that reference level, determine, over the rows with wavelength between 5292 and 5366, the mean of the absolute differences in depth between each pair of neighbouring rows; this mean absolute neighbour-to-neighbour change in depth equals 0.10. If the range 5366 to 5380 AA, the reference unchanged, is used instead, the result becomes 0.15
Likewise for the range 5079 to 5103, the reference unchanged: 0.16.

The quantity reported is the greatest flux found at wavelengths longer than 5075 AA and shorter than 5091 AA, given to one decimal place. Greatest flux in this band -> 14.3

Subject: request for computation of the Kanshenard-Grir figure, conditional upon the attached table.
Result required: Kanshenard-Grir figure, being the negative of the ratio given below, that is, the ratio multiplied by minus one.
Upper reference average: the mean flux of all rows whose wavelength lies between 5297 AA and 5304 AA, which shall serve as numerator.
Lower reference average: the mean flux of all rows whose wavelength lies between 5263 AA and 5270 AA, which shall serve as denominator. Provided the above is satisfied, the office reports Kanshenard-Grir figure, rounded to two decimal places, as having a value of -1.18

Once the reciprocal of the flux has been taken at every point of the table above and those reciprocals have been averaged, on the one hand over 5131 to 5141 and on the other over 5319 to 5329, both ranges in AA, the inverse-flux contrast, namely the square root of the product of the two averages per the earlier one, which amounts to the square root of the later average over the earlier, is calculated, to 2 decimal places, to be 0.98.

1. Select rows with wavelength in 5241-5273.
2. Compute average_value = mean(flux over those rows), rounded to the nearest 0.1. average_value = 12.0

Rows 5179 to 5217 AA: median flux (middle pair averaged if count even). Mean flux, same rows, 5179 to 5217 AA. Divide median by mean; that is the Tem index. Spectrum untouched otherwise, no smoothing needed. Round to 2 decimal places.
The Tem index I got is 0.97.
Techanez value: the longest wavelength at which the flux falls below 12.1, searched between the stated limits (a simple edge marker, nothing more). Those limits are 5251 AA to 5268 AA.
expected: 5266.45 AA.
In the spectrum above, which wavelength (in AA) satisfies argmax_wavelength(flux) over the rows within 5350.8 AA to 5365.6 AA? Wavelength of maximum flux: 5354.49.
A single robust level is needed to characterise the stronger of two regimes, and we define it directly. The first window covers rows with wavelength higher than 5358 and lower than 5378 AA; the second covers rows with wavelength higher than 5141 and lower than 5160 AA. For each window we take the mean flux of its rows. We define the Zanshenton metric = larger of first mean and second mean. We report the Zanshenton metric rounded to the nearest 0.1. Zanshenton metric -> 13.4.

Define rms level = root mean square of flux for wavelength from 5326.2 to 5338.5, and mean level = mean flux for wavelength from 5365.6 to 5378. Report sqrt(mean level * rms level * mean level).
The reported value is 47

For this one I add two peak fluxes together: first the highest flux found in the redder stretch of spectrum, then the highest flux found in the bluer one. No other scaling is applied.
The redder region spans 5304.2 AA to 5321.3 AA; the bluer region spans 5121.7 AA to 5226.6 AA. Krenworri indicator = 31.8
